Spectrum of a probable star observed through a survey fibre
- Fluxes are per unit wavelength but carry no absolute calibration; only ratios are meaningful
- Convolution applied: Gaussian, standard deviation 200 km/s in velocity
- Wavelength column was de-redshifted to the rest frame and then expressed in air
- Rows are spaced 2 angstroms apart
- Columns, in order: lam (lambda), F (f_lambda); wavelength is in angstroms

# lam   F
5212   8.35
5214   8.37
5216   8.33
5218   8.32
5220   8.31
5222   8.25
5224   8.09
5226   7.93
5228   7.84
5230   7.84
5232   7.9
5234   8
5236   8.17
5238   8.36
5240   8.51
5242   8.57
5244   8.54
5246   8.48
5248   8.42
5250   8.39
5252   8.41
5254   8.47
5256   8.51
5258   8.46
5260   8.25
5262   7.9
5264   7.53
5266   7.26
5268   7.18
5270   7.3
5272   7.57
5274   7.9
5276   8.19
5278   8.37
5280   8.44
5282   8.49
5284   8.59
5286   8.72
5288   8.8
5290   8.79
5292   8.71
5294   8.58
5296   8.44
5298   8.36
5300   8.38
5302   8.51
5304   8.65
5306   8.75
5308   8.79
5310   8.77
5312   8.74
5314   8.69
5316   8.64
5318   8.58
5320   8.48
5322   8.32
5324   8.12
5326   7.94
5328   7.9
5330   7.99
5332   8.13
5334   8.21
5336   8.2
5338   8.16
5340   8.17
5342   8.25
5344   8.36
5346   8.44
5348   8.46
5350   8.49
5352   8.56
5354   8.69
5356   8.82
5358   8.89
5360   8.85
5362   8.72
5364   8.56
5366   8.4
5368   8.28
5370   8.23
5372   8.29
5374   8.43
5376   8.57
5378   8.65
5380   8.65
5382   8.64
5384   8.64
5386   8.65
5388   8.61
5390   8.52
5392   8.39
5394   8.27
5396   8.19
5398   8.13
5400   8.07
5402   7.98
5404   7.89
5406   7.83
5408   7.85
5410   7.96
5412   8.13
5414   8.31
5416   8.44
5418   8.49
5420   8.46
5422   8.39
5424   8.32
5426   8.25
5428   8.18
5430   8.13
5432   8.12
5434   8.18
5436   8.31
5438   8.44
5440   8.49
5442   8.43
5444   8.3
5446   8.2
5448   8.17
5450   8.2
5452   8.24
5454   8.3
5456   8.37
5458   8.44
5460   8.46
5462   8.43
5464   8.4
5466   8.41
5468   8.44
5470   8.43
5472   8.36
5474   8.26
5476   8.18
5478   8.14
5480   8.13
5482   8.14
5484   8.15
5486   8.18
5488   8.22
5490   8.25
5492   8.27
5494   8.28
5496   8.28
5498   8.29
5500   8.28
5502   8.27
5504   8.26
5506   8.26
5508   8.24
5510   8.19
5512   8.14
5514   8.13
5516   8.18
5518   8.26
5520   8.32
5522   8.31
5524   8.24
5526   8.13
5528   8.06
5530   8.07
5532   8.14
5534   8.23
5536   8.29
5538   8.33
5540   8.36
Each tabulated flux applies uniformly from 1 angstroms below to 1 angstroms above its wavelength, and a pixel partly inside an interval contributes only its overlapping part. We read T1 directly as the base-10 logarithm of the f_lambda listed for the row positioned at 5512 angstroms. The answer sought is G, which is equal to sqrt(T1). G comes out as 0.954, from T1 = 0.911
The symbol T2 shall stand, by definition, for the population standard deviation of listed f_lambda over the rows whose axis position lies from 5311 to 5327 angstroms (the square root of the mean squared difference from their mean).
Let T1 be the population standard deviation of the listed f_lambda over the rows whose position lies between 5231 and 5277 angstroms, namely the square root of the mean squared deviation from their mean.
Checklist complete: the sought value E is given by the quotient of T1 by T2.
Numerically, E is 1.6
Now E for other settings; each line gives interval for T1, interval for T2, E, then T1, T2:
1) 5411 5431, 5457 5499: 1.1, 0.13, 0.11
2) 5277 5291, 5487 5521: 3.1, 0.16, 0.05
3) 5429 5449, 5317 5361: 0.5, 0.13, 0.28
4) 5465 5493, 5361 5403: 0.5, 0.11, 0.22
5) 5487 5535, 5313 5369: 0.3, 0.07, 0.27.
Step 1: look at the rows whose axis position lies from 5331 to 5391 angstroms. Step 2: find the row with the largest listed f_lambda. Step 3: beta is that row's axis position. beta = 5358 angstroms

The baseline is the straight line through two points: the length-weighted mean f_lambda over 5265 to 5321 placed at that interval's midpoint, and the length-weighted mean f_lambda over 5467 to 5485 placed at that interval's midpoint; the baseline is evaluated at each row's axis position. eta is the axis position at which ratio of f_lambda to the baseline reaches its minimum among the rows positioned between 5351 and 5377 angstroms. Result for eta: 5370 angstroms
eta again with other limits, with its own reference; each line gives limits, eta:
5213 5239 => 5228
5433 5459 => 5434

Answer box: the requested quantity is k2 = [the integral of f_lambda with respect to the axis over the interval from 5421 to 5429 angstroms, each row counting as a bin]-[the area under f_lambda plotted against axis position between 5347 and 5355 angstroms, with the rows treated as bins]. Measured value -2.1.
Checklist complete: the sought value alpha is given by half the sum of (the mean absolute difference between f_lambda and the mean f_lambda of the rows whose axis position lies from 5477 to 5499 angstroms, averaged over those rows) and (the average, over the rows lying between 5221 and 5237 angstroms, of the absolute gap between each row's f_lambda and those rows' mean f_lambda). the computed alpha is 0.09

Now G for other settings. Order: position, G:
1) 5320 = 0.964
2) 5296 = 0.962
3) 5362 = 0.970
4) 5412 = 0.954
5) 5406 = 0.945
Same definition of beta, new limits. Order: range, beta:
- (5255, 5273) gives 5256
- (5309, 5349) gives 5310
